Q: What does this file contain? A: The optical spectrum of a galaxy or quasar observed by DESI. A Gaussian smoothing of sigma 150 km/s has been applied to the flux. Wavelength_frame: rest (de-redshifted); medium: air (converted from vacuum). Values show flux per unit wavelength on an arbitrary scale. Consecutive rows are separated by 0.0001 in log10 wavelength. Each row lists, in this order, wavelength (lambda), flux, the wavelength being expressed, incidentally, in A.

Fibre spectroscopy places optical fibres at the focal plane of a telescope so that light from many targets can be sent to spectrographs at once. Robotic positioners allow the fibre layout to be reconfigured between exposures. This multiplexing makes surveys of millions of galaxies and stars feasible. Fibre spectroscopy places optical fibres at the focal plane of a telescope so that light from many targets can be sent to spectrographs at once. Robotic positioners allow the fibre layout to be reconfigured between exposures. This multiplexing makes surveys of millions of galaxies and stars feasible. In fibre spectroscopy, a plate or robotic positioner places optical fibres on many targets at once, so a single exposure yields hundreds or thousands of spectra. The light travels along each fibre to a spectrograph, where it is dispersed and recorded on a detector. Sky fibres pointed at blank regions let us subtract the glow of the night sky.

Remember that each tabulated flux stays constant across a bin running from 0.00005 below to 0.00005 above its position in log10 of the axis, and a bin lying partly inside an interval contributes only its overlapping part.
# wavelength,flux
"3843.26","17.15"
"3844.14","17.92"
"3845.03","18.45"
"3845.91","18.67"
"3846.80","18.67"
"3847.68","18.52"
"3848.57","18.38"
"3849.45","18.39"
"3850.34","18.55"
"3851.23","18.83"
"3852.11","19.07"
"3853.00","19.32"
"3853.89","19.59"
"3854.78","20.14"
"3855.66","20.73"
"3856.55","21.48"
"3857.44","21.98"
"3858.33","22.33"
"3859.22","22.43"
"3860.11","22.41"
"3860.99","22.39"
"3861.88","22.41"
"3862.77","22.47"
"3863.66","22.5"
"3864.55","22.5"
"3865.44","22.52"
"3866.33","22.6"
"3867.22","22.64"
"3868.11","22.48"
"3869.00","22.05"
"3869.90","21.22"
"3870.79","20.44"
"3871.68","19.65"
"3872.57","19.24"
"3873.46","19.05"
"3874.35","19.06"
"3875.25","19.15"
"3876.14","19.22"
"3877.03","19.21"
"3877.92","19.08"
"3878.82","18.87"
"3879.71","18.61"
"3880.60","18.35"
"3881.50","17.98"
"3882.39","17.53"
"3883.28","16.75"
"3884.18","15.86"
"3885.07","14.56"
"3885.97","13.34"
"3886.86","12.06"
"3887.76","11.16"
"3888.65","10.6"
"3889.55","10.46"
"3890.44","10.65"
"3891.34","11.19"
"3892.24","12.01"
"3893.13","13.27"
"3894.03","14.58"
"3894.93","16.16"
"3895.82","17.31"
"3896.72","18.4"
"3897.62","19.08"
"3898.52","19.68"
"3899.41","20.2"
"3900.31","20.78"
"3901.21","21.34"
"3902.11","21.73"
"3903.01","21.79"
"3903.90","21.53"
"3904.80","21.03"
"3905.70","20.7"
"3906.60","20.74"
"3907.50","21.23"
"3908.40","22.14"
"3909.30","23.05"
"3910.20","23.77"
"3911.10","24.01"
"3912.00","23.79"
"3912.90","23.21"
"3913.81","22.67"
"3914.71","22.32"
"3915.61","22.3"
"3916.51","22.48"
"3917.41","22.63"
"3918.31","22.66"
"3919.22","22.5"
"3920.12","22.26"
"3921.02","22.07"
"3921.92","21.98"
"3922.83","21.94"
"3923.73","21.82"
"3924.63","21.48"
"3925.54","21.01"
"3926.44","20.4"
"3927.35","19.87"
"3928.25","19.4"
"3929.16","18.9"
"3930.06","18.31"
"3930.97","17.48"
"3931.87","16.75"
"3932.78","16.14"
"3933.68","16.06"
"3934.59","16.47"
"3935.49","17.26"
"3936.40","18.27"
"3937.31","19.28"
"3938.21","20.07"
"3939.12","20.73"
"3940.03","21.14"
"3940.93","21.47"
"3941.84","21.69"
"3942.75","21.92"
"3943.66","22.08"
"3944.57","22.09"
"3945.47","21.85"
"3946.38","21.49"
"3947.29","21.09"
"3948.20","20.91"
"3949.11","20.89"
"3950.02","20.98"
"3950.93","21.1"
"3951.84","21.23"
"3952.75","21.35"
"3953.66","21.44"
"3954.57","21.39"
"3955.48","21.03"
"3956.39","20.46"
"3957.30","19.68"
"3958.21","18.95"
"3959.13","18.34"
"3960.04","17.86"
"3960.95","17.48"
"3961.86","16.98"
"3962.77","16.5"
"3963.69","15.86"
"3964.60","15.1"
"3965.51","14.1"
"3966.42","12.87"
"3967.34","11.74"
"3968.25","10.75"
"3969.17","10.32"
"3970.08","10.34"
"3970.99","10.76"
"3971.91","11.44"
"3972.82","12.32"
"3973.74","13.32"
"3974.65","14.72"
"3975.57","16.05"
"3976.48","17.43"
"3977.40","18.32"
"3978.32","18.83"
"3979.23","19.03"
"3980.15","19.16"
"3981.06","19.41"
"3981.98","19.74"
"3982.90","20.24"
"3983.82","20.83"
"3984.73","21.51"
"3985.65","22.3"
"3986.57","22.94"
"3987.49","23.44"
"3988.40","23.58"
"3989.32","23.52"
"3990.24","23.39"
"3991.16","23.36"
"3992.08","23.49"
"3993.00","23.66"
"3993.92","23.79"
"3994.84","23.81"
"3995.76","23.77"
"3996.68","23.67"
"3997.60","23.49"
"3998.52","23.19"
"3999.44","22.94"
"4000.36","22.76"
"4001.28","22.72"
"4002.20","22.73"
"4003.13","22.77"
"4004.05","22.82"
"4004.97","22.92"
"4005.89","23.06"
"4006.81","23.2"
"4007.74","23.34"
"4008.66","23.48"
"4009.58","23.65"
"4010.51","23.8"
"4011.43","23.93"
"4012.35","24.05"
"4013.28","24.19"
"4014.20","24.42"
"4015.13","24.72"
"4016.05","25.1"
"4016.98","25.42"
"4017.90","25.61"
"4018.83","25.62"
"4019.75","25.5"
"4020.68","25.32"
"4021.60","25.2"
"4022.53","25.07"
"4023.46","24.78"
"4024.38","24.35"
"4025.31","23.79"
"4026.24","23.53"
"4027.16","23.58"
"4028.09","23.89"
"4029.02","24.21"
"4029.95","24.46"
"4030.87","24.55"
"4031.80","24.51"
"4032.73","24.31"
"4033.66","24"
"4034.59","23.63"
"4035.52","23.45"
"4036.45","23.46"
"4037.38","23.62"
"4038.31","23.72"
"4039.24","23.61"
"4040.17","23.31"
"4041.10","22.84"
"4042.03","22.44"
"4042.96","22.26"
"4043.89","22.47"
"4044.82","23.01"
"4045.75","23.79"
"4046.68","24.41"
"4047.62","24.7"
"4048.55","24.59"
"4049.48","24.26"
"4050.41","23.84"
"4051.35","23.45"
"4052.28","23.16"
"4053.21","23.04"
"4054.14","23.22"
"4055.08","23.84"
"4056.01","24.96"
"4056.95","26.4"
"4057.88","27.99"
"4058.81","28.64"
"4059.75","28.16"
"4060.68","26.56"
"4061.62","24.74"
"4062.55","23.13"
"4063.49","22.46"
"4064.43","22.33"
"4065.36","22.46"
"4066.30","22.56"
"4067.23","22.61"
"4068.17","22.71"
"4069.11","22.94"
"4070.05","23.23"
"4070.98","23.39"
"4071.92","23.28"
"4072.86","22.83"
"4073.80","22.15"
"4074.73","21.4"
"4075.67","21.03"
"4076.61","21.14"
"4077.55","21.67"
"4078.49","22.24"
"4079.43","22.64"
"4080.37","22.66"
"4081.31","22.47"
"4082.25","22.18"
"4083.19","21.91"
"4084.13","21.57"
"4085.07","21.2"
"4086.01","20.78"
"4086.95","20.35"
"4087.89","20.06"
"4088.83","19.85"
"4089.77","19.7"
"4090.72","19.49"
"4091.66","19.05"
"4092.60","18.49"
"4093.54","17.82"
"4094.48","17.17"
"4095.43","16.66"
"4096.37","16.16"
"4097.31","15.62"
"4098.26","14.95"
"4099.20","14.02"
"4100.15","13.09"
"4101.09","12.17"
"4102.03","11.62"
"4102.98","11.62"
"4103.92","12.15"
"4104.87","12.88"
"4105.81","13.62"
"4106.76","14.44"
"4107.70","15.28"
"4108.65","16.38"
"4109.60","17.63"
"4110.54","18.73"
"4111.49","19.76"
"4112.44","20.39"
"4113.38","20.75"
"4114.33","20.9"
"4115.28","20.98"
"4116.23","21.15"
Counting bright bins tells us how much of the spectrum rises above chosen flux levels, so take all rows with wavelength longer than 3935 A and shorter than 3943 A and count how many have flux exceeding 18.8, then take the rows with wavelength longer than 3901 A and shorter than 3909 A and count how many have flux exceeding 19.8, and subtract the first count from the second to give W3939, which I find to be 2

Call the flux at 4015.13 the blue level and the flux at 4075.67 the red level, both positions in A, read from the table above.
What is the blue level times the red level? 520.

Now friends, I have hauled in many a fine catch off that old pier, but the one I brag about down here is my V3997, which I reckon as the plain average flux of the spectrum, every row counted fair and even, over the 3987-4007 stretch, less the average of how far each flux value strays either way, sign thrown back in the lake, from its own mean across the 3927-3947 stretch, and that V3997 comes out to 21.5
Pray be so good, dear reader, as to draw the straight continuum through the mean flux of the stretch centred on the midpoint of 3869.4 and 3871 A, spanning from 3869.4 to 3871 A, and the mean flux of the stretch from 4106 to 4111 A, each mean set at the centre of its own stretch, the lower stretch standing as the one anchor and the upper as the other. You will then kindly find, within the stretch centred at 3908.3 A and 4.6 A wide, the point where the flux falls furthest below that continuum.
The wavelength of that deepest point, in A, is 3906.60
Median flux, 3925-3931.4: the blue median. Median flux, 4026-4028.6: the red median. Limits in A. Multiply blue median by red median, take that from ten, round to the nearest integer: -447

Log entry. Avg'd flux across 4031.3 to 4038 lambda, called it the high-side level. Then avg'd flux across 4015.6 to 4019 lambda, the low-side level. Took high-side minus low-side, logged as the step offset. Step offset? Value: -1.6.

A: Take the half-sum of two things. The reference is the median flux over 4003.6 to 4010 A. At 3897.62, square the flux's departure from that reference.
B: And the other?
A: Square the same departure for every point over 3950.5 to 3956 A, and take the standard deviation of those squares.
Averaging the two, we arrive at 8.8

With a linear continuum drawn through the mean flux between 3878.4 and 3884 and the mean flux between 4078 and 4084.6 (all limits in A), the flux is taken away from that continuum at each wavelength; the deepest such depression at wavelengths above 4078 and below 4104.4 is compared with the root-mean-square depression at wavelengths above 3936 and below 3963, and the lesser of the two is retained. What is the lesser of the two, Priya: 1.9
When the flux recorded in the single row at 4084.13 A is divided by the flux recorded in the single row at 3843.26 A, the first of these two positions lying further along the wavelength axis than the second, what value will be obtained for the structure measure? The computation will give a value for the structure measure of 1.3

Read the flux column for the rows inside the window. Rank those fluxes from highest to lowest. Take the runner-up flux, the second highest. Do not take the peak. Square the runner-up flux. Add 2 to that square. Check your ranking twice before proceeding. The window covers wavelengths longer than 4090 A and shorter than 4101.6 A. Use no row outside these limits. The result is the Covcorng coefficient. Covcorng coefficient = 365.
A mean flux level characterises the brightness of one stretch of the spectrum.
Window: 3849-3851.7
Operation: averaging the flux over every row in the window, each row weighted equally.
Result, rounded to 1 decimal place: 18.6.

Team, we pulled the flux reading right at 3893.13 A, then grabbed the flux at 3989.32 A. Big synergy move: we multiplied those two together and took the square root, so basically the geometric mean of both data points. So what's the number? 17.7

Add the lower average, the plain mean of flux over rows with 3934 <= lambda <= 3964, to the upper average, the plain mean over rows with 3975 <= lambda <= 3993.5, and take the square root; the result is 6.40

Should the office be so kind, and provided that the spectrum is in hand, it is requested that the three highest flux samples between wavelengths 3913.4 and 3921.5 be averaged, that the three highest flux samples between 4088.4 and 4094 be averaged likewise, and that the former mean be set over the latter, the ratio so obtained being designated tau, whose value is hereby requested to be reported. 1.15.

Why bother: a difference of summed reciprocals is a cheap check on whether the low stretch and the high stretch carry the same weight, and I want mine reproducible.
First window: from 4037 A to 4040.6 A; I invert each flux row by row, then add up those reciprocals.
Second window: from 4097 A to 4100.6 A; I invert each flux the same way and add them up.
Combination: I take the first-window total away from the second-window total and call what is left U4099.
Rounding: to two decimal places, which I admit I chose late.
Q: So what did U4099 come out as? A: 0.11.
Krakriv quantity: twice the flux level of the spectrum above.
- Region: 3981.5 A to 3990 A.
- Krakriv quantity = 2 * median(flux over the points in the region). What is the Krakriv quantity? 44.6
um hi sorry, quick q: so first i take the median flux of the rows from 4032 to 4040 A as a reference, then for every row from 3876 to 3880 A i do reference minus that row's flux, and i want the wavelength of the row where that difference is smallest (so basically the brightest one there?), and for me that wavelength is 3876.14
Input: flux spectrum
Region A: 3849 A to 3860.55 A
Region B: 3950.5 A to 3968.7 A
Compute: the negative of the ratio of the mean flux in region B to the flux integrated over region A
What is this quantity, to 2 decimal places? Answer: -0.08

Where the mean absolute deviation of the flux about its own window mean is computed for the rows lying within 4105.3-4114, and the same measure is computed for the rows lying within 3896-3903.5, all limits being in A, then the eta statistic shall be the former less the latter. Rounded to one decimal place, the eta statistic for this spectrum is 1.2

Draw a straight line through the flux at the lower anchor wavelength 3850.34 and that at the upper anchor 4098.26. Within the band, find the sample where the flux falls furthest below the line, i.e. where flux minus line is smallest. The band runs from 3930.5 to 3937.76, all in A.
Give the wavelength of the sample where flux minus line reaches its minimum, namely 3933.68 A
